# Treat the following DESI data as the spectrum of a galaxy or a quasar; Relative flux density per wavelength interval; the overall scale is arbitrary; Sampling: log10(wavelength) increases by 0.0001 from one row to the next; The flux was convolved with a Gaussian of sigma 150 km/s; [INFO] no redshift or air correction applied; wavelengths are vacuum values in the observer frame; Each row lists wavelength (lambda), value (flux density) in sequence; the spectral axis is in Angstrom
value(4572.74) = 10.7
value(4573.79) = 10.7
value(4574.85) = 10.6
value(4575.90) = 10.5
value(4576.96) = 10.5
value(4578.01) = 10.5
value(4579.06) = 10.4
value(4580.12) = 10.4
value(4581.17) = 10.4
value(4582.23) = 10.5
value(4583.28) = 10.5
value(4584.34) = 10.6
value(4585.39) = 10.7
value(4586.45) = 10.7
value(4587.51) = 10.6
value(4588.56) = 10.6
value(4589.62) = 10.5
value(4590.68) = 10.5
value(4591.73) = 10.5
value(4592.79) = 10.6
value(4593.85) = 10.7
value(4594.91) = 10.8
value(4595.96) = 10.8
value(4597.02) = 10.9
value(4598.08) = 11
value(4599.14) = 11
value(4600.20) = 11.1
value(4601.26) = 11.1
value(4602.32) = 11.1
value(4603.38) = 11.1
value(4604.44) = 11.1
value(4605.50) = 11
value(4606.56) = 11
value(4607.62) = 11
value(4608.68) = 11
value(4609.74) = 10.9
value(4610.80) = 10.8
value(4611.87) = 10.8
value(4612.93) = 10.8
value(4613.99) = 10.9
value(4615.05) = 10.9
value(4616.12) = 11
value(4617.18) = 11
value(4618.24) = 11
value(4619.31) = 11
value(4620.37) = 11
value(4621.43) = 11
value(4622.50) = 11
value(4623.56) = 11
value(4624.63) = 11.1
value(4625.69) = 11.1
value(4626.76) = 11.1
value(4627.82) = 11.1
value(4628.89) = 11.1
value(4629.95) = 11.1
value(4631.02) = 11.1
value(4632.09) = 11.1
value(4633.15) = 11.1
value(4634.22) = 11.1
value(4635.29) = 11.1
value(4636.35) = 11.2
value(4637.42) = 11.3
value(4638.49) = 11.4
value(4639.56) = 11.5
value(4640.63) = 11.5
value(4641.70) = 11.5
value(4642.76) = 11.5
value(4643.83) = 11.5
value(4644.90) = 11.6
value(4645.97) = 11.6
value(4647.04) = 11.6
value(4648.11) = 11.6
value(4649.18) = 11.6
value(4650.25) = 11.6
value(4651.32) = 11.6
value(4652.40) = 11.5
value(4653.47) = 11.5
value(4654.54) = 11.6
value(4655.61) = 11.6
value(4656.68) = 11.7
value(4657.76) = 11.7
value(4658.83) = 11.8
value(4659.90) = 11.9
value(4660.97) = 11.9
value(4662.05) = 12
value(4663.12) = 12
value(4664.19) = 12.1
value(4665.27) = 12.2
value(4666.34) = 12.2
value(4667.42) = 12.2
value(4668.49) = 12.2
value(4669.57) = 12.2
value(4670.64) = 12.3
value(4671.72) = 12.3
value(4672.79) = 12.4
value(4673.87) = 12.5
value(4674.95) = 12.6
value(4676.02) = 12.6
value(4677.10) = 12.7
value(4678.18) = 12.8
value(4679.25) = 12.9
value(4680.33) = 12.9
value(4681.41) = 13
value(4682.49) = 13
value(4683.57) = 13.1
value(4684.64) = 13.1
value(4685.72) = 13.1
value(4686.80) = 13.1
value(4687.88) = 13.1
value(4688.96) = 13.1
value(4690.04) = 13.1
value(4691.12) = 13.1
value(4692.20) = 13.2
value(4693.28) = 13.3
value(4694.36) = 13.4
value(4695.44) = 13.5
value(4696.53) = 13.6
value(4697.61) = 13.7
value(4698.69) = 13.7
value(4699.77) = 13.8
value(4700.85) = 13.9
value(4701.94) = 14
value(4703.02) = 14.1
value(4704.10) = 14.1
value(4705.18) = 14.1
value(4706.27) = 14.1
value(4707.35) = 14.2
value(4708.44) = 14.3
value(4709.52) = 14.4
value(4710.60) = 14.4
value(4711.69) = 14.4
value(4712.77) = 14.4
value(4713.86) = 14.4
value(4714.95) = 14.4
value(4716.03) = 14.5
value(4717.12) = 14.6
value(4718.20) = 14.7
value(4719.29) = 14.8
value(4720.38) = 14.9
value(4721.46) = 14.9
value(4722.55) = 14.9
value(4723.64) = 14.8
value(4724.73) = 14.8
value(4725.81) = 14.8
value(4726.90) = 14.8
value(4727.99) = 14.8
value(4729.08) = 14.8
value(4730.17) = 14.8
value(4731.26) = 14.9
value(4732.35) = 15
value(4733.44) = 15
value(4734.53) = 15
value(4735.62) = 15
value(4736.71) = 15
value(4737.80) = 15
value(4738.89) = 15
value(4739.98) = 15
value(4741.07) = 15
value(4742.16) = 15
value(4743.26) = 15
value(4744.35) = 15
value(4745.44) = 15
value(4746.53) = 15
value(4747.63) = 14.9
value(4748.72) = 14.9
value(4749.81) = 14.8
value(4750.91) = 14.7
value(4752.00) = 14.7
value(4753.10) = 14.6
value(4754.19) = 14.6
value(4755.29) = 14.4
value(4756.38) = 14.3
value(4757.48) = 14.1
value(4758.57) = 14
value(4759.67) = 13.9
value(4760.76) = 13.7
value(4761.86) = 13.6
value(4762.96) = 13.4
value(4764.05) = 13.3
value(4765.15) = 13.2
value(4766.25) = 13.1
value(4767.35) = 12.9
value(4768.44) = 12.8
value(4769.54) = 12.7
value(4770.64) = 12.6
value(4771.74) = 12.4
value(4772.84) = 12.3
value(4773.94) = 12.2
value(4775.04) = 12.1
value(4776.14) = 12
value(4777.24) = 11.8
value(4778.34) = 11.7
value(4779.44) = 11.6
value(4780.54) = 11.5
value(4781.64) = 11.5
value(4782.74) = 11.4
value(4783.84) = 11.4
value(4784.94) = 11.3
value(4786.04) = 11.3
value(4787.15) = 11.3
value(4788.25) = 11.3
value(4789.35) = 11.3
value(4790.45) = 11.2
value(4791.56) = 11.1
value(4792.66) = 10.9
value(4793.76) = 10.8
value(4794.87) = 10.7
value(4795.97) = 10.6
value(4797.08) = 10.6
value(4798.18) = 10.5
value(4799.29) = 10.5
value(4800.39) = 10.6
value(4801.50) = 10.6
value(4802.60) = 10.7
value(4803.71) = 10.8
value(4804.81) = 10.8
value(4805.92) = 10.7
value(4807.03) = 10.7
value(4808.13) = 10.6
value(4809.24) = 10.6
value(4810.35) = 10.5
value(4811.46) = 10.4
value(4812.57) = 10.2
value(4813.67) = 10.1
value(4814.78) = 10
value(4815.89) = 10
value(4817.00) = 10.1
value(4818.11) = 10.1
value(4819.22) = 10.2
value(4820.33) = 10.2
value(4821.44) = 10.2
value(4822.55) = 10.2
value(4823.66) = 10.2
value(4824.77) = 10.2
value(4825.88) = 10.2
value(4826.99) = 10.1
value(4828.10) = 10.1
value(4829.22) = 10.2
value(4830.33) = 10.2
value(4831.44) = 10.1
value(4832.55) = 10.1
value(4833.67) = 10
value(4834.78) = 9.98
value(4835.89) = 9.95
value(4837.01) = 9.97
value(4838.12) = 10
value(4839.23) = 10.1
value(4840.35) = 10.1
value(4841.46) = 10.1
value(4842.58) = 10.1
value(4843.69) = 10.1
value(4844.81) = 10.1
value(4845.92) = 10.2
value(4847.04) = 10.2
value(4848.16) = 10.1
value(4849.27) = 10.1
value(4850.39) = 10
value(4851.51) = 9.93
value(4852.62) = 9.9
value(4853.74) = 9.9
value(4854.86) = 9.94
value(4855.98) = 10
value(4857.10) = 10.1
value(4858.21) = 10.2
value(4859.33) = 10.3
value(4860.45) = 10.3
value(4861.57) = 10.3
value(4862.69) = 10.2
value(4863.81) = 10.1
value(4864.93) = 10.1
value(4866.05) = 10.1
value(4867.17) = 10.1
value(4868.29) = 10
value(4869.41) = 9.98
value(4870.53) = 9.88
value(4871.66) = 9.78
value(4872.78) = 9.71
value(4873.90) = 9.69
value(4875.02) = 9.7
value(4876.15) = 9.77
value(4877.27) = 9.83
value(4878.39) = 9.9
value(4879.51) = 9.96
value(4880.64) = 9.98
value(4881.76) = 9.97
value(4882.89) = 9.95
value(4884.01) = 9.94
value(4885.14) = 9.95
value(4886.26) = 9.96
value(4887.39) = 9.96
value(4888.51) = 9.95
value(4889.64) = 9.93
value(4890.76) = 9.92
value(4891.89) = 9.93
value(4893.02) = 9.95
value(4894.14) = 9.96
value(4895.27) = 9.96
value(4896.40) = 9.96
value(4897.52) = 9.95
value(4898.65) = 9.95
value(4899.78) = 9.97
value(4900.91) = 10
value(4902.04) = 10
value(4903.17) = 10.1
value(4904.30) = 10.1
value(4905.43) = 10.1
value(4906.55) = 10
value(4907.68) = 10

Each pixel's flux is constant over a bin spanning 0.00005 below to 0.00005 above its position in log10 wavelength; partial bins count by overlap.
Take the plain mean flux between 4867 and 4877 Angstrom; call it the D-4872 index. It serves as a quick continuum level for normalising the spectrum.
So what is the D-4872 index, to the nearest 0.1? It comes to 9.8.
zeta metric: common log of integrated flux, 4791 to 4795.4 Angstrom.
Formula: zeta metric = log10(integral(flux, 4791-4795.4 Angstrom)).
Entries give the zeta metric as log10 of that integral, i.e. 1.68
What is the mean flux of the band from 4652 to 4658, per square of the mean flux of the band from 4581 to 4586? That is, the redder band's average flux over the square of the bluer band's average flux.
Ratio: 0.104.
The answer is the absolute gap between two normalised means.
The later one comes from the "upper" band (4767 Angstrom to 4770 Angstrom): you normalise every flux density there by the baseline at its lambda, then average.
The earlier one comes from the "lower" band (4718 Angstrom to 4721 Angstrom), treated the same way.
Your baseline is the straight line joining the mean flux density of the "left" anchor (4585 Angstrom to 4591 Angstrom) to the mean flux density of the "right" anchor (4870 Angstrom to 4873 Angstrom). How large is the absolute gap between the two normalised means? 0.18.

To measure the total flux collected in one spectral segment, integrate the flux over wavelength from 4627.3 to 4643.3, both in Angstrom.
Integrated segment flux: 180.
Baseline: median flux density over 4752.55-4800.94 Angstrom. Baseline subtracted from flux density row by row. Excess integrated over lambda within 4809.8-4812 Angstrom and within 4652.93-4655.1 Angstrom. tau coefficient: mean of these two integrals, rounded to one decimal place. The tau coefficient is -2.0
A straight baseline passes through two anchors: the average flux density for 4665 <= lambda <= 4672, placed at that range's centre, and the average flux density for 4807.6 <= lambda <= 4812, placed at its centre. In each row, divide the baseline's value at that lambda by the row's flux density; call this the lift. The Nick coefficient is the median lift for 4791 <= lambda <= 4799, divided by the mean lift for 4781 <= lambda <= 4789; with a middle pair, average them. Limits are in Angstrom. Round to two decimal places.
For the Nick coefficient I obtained 1.05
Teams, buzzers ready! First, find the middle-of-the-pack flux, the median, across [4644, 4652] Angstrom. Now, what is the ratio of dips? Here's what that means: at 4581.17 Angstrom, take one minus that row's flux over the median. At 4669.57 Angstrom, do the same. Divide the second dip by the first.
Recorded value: -0.5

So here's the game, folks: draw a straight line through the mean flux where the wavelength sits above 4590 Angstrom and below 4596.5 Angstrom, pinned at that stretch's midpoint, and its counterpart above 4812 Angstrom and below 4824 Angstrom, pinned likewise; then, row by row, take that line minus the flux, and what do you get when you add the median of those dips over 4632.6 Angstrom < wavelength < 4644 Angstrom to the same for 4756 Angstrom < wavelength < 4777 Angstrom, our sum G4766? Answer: -3.7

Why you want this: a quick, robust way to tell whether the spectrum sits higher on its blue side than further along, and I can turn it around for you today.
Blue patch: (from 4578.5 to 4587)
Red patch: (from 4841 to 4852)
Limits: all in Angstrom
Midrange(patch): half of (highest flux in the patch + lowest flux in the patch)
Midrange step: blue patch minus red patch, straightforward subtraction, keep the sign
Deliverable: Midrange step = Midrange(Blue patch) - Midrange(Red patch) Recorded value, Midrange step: 0.5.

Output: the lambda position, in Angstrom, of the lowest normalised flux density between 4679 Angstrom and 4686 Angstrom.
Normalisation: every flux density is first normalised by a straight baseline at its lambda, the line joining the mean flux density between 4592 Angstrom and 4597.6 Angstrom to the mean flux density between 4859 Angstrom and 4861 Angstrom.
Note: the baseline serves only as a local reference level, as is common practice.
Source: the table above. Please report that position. 4679.25 Angstrom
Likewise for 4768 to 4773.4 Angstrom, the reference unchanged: 4772.84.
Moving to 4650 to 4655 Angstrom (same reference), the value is 4652.40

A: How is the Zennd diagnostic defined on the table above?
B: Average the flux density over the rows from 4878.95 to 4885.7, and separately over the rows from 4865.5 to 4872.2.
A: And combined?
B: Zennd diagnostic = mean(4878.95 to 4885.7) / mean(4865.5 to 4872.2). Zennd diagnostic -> 1.00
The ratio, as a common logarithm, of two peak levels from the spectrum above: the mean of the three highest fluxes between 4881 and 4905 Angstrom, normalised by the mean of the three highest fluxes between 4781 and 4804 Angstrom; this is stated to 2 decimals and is -0.06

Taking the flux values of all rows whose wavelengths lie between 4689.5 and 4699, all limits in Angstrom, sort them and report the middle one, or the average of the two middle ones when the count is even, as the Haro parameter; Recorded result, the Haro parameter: 13.4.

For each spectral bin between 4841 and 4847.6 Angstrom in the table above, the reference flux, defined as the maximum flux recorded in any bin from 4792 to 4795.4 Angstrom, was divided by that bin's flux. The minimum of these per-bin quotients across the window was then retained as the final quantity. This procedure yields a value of 1.07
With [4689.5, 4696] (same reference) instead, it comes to 0.81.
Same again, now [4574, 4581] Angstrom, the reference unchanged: 1.03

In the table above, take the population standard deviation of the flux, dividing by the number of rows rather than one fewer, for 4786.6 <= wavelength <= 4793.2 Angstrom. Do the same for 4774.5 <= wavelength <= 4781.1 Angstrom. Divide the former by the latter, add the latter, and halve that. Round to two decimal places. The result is 0.45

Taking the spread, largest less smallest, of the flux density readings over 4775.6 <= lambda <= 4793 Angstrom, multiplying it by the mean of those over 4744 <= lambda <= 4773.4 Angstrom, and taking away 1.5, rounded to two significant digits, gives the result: 14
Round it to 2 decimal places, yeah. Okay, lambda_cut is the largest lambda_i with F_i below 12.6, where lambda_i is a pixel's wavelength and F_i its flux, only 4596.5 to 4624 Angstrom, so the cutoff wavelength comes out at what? 4623.56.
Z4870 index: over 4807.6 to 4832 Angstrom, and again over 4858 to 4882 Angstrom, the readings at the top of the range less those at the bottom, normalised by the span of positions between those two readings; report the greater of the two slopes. -0.01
